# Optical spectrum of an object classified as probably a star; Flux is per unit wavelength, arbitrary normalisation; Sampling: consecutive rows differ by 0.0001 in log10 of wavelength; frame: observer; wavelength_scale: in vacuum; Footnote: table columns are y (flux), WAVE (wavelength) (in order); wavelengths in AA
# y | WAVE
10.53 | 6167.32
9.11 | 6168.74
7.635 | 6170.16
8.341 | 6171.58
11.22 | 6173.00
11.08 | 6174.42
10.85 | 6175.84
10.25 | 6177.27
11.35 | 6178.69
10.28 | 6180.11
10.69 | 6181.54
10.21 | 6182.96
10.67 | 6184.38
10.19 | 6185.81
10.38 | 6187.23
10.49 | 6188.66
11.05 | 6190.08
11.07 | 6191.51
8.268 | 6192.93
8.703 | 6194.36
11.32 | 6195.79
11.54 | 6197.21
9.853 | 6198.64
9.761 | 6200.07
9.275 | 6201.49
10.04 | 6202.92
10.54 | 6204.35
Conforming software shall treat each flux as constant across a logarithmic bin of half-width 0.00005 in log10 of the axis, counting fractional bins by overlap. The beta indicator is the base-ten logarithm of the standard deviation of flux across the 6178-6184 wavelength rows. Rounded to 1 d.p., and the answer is -0.3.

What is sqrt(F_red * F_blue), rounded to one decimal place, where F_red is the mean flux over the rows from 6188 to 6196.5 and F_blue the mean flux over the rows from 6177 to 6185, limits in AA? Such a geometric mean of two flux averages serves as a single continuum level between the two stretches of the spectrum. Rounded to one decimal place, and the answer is 10.4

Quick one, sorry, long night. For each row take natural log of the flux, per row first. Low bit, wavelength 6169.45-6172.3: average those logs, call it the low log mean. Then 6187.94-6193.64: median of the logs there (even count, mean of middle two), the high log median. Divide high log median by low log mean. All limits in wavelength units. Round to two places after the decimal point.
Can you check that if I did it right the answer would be 1.14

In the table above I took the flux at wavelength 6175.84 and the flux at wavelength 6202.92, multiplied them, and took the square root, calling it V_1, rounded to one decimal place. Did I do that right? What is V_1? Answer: 10.4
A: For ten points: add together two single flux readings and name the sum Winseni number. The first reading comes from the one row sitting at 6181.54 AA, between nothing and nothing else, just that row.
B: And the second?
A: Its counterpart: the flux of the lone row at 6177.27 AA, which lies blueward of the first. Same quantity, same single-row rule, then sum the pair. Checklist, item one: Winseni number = 20.9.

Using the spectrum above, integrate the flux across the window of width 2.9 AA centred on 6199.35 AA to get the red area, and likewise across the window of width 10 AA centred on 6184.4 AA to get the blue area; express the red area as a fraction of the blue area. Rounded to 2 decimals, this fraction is 0.27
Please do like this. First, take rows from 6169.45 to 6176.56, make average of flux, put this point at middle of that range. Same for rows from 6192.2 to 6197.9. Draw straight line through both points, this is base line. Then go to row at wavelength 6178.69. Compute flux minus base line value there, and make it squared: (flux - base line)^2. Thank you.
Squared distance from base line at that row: 2.2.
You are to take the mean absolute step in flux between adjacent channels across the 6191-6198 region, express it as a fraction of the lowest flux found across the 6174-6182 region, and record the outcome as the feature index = 0.15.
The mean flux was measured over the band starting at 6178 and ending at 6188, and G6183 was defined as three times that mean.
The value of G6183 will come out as 31.6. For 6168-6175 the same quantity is 28.4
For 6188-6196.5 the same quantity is 30.5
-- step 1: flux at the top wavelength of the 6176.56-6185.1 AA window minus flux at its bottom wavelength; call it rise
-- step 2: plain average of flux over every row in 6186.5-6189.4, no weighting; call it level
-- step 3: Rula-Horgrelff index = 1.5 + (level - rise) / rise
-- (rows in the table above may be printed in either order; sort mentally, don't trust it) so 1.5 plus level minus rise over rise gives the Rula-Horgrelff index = 25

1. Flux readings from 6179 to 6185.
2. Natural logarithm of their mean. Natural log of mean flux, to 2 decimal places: 2.35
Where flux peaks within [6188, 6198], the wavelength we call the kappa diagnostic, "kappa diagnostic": 6197.21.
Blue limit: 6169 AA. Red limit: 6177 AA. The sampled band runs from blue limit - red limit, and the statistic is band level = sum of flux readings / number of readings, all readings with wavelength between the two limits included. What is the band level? 9.8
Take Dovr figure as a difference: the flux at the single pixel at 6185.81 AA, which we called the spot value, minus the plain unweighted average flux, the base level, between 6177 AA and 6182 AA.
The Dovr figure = -0.5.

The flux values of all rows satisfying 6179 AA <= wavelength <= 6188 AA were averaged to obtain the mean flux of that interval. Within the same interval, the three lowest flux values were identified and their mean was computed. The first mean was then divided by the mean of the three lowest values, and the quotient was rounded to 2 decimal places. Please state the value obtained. 1.02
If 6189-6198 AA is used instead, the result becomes 1.11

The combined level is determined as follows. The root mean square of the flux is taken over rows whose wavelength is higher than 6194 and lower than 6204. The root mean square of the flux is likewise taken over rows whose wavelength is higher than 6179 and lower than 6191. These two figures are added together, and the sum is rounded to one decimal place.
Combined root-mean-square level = 20.6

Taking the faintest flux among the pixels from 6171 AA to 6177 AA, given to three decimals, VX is 8.341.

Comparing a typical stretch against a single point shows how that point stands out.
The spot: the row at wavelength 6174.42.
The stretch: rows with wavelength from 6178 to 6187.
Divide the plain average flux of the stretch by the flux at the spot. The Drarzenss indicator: 0.95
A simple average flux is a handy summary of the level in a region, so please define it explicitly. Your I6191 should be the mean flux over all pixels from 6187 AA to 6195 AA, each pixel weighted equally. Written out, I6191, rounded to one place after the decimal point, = 10.0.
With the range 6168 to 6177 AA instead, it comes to 9.7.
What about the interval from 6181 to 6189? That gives 10.4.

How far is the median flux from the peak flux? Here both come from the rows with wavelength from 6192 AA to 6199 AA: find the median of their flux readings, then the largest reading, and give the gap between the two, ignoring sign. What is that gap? 1.7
